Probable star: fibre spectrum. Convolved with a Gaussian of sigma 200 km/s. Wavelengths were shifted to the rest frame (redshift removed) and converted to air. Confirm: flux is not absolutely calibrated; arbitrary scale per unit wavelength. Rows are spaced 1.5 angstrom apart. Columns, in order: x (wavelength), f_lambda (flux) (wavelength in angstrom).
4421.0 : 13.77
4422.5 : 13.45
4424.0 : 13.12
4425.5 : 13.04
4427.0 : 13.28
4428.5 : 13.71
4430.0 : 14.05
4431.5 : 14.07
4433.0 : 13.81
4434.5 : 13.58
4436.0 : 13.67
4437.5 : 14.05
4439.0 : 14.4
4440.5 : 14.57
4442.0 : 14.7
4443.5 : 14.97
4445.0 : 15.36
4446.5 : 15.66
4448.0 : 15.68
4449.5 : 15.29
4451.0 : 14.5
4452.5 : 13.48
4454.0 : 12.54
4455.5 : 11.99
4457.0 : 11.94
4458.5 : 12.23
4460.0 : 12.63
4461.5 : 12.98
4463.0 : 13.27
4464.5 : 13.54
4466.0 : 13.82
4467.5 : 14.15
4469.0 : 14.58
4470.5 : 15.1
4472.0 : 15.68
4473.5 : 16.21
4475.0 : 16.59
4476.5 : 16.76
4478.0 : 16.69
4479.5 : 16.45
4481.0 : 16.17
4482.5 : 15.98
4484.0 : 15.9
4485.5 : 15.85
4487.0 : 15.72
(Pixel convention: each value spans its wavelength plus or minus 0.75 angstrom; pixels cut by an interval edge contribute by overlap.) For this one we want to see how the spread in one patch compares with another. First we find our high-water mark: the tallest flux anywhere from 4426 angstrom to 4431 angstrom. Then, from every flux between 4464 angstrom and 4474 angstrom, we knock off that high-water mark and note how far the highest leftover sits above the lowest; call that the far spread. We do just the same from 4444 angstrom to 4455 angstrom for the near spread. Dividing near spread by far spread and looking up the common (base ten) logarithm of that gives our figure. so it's 0.07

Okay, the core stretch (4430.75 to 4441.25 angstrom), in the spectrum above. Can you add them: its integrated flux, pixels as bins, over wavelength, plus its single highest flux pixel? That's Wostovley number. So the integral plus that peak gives 162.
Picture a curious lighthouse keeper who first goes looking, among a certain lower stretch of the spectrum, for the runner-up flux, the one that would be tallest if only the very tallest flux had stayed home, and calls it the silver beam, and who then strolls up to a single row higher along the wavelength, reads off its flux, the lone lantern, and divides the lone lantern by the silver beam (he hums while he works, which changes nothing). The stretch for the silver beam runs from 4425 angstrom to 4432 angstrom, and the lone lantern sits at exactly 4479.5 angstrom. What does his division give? 1.17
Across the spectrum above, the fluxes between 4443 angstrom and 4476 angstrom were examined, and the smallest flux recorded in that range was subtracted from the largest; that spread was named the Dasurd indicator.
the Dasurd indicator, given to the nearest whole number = 5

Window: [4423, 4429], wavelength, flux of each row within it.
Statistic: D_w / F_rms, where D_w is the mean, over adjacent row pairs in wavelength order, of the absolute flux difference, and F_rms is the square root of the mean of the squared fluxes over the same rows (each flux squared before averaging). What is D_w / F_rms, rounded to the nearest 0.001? 0.019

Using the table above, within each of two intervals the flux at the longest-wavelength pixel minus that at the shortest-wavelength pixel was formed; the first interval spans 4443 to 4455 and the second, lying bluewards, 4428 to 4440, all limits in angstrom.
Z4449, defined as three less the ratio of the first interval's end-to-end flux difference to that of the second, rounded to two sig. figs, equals 6.5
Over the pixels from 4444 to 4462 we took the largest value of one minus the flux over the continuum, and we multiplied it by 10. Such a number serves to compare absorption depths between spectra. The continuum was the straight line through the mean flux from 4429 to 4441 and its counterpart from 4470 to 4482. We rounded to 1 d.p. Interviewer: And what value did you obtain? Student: 2.1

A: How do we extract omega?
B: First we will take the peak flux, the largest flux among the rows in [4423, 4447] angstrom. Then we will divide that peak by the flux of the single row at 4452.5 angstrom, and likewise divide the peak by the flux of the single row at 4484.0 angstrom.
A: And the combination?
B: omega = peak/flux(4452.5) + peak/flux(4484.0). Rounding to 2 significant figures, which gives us 2.1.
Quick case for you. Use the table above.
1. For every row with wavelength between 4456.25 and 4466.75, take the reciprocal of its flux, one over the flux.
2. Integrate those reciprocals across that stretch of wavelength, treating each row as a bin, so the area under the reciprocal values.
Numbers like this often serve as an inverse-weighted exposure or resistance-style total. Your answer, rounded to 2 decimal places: 0.81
